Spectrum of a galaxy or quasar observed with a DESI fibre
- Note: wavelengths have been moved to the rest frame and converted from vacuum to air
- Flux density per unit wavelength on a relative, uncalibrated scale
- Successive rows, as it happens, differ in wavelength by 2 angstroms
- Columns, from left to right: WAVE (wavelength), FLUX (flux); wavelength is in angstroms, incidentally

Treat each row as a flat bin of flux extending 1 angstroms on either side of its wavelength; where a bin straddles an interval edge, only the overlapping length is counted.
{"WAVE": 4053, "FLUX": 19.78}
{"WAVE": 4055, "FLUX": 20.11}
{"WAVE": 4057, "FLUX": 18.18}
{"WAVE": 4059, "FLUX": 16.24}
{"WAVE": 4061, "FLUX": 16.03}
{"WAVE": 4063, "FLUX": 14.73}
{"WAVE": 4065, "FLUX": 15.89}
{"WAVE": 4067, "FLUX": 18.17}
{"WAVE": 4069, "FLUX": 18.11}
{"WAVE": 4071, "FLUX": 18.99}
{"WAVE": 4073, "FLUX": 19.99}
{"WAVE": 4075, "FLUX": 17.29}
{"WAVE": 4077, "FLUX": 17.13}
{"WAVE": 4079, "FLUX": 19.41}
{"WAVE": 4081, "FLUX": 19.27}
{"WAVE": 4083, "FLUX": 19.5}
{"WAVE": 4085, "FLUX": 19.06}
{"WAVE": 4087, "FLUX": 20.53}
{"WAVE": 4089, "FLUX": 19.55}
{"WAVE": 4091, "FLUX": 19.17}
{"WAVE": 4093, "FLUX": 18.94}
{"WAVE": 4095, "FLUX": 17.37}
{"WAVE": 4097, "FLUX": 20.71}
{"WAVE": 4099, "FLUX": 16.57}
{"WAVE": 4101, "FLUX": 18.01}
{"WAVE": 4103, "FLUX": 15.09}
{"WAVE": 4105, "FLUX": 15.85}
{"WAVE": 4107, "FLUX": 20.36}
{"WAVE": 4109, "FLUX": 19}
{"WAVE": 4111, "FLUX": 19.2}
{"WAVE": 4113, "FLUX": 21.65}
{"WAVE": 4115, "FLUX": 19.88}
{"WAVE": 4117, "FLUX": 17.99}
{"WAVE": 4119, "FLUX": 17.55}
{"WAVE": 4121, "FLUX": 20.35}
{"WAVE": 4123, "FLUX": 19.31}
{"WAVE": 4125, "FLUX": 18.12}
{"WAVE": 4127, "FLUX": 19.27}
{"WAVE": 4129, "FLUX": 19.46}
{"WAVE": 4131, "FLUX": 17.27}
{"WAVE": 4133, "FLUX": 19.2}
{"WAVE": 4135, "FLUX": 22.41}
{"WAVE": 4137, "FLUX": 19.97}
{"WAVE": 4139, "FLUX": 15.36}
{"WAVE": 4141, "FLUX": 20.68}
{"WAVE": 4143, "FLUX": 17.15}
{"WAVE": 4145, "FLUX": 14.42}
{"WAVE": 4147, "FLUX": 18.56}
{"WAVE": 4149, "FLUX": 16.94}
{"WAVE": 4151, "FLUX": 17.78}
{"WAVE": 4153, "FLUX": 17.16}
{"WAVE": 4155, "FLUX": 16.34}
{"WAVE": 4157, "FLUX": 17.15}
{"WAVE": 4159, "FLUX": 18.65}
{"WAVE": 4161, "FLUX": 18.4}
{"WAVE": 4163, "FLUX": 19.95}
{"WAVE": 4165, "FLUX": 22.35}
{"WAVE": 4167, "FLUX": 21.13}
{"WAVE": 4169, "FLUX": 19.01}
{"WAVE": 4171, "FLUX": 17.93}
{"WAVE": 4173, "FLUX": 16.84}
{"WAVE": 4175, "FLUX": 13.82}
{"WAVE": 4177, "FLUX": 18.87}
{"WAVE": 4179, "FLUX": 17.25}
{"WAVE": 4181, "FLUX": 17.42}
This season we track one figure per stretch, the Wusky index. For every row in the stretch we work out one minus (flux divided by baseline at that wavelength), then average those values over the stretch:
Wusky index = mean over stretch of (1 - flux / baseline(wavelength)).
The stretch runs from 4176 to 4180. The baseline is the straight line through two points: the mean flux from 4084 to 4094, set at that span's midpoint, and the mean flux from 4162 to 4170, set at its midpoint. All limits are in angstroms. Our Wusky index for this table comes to 0.131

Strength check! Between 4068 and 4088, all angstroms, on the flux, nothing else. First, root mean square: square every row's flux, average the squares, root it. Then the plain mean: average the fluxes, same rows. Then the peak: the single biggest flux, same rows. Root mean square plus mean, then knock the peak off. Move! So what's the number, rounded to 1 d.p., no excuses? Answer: 17.4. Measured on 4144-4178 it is 13.7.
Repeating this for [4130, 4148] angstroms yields 14.4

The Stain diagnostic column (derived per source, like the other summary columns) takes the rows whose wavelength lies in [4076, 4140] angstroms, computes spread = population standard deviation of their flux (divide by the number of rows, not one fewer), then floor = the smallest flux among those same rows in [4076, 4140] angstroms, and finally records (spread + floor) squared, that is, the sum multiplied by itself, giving 281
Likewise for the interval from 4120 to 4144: 294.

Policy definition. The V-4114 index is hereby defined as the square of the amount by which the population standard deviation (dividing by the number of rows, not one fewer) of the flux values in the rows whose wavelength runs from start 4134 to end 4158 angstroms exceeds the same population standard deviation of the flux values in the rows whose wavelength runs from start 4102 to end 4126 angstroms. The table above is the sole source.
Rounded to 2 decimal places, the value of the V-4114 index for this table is 0.12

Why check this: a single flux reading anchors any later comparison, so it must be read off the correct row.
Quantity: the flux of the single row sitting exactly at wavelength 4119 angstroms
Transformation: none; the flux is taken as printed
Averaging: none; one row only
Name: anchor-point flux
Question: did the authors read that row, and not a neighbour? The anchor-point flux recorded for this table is 17.55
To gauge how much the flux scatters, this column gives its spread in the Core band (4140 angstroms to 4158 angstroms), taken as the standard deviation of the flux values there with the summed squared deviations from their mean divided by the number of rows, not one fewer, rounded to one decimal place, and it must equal 1.6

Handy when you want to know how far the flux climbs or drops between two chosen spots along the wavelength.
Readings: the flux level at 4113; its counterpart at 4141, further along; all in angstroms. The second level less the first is -1.0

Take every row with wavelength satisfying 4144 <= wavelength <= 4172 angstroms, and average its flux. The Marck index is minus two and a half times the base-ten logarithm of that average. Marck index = -3.15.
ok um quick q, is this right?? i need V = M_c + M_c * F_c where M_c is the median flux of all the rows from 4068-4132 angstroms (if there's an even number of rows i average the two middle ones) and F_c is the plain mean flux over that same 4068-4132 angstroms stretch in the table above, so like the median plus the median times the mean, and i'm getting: 377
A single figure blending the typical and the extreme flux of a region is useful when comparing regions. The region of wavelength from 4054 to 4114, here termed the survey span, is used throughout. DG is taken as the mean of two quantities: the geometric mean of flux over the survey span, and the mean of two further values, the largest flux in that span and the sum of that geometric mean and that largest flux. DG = 24.5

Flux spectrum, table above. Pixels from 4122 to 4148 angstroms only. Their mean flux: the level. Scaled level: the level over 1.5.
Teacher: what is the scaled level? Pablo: 12.4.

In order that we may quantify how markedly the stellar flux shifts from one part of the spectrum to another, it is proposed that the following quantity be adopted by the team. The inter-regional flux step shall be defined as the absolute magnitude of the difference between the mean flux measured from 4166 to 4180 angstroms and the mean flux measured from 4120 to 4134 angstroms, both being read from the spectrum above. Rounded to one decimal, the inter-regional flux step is 1.2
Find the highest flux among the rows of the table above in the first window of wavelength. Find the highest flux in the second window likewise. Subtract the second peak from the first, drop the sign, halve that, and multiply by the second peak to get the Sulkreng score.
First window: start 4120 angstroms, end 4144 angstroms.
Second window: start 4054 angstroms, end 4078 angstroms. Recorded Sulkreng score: 23.1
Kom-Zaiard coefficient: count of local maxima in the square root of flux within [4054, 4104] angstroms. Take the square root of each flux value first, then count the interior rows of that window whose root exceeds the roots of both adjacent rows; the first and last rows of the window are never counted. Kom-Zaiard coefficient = 7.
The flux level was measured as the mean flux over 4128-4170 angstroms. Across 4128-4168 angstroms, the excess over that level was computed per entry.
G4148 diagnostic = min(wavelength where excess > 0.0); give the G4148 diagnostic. 4129 angstroms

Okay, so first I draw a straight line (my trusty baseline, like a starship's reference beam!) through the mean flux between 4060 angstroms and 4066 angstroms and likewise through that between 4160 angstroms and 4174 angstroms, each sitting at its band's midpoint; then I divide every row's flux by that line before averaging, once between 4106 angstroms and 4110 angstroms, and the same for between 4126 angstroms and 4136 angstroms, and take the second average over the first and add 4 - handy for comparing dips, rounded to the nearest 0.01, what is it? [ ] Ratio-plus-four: 4.95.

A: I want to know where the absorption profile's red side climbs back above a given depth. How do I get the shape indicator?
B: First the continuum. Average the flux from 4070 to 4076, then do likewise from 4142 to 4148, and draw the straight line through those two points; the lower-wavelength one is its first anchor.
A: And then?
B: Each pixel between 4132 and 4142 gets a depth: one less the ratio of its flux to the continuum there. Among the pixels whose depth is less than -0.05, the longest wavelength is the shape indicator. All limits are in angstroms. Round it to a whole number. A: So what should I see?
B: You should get 4141 angstroms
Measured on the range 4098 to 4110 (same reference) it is 4109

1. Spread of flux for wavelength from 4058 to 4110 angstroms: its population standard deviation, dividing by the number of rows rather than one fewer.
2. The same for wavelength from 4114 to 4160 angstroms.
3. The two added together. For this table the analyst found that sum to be 3.5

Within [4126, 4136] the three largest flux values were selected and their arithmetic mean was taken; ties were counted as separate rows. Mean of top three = 20.4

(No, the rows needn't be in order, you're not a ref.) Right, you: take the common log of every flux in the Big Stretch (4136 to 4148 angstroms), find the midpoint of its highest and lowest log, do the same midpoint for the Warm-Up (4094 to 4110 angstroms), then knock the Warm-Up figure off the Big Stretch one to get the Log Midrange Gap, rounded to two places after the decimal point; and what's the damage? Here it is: -0.01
